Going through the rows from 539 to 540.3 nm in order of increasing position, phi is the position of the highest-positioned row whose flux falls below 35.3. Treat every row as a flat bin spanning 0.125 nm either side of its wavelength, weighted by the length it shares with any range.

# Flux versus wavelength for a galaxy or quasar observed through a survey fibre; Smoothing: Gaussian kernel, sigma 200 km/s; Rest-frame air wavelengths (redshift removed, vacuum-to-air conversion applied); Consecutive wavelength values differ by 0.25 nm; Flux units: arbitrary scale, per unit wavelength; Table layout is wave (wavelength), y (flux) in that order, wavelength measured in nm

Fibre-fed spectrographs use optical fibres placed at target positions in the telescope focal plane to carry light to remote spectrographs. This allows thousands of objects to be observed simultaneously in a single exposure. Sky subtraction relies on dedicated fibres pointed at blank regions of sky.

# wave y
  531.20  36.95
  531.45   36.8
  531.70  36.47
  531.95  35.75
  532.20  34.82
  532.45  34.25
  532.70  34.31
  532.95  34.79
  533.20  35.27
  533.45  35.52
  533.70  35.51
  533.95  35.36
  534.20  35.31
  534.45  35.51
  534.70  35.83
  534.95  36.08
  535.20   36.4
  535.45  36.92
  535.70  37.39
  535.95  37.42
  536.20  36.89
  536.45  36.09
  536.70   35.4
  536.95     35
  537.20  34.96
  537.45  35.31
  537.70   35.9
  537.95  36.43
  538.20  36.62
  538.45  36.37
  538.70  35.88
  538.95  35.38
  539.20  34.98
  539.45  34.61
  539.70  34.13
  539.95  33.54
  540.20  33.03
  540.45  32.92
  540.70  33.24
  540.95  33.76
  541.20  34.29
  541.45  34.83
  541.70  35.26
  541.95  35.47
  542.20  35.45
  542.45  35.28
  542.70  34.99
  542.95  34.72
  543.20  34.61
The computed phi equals 540.20 nm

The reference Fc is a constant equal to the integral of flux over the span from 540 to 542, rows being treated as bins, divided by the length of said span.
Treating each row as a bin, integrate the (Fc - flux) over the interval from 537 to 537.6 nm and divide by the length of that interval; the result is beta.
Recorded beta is -1.1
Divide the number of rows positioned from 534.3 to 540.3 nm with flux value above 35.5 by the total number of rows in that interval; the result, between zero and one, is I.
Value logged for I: 0.58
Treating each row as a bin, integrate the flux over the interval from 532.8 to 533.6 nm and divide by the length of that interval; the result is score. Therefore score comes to 35.2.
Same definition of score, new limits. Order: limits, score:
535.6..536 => 37.4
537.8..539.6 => 35.7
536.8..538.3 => 35.7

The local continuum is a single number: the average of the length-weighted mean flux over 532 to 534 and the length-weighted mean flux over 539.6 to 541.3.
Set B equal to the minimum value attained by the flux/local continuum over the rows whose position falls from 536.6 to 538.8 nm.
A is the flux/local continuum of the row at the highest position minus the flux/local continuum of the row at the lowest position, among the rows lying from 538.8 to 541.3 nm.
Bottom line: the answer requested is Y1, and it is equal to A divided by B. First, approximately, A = -0.03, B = 1.02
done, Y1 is -0.03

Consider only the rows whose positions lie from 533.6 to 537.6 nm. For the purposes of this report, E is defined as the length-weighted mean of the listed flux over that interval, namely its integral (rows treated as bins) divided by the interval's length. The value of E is 36.0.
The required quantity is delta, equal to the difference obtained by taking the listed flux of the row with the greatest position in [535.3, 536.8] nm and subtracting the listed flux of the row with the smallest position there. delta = -1.5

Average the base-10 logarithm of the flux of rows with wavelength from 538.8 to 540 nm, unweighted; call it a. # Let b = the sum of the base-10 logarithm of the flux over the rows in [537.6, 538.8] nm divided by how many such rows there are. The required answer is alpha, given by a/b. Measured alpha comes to 0.986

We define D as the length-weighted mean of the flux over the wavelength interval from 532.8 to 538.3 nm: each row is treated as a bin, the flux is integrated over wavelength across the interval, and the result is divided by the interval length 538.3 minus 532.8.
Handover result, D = 35.9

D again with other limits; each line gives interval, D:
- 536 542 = 35.0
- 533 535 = 35.5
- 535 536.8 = 36.6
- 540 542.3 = 34.2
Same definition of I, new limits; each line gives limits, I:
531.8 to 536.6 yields 0.63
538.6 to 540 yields 0.17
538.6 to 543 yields 0.06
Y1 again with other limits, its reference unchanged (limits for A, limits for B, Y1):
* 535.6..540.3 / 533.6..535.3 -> -0.12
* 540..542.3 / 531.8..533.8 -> 0.07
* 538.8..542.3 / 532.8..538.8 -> 0.00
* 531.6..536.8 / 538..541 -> -0.03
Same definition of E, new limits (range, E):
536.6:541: 34.9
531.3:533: 35.4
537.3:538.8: 36.1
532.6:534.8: 35.3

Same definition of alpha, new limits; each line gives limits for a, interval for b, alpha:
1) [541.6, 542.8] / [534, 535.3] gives 0.996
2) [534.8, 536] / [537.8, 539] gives 1.005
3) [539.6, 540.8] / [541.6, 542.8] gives 0.984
